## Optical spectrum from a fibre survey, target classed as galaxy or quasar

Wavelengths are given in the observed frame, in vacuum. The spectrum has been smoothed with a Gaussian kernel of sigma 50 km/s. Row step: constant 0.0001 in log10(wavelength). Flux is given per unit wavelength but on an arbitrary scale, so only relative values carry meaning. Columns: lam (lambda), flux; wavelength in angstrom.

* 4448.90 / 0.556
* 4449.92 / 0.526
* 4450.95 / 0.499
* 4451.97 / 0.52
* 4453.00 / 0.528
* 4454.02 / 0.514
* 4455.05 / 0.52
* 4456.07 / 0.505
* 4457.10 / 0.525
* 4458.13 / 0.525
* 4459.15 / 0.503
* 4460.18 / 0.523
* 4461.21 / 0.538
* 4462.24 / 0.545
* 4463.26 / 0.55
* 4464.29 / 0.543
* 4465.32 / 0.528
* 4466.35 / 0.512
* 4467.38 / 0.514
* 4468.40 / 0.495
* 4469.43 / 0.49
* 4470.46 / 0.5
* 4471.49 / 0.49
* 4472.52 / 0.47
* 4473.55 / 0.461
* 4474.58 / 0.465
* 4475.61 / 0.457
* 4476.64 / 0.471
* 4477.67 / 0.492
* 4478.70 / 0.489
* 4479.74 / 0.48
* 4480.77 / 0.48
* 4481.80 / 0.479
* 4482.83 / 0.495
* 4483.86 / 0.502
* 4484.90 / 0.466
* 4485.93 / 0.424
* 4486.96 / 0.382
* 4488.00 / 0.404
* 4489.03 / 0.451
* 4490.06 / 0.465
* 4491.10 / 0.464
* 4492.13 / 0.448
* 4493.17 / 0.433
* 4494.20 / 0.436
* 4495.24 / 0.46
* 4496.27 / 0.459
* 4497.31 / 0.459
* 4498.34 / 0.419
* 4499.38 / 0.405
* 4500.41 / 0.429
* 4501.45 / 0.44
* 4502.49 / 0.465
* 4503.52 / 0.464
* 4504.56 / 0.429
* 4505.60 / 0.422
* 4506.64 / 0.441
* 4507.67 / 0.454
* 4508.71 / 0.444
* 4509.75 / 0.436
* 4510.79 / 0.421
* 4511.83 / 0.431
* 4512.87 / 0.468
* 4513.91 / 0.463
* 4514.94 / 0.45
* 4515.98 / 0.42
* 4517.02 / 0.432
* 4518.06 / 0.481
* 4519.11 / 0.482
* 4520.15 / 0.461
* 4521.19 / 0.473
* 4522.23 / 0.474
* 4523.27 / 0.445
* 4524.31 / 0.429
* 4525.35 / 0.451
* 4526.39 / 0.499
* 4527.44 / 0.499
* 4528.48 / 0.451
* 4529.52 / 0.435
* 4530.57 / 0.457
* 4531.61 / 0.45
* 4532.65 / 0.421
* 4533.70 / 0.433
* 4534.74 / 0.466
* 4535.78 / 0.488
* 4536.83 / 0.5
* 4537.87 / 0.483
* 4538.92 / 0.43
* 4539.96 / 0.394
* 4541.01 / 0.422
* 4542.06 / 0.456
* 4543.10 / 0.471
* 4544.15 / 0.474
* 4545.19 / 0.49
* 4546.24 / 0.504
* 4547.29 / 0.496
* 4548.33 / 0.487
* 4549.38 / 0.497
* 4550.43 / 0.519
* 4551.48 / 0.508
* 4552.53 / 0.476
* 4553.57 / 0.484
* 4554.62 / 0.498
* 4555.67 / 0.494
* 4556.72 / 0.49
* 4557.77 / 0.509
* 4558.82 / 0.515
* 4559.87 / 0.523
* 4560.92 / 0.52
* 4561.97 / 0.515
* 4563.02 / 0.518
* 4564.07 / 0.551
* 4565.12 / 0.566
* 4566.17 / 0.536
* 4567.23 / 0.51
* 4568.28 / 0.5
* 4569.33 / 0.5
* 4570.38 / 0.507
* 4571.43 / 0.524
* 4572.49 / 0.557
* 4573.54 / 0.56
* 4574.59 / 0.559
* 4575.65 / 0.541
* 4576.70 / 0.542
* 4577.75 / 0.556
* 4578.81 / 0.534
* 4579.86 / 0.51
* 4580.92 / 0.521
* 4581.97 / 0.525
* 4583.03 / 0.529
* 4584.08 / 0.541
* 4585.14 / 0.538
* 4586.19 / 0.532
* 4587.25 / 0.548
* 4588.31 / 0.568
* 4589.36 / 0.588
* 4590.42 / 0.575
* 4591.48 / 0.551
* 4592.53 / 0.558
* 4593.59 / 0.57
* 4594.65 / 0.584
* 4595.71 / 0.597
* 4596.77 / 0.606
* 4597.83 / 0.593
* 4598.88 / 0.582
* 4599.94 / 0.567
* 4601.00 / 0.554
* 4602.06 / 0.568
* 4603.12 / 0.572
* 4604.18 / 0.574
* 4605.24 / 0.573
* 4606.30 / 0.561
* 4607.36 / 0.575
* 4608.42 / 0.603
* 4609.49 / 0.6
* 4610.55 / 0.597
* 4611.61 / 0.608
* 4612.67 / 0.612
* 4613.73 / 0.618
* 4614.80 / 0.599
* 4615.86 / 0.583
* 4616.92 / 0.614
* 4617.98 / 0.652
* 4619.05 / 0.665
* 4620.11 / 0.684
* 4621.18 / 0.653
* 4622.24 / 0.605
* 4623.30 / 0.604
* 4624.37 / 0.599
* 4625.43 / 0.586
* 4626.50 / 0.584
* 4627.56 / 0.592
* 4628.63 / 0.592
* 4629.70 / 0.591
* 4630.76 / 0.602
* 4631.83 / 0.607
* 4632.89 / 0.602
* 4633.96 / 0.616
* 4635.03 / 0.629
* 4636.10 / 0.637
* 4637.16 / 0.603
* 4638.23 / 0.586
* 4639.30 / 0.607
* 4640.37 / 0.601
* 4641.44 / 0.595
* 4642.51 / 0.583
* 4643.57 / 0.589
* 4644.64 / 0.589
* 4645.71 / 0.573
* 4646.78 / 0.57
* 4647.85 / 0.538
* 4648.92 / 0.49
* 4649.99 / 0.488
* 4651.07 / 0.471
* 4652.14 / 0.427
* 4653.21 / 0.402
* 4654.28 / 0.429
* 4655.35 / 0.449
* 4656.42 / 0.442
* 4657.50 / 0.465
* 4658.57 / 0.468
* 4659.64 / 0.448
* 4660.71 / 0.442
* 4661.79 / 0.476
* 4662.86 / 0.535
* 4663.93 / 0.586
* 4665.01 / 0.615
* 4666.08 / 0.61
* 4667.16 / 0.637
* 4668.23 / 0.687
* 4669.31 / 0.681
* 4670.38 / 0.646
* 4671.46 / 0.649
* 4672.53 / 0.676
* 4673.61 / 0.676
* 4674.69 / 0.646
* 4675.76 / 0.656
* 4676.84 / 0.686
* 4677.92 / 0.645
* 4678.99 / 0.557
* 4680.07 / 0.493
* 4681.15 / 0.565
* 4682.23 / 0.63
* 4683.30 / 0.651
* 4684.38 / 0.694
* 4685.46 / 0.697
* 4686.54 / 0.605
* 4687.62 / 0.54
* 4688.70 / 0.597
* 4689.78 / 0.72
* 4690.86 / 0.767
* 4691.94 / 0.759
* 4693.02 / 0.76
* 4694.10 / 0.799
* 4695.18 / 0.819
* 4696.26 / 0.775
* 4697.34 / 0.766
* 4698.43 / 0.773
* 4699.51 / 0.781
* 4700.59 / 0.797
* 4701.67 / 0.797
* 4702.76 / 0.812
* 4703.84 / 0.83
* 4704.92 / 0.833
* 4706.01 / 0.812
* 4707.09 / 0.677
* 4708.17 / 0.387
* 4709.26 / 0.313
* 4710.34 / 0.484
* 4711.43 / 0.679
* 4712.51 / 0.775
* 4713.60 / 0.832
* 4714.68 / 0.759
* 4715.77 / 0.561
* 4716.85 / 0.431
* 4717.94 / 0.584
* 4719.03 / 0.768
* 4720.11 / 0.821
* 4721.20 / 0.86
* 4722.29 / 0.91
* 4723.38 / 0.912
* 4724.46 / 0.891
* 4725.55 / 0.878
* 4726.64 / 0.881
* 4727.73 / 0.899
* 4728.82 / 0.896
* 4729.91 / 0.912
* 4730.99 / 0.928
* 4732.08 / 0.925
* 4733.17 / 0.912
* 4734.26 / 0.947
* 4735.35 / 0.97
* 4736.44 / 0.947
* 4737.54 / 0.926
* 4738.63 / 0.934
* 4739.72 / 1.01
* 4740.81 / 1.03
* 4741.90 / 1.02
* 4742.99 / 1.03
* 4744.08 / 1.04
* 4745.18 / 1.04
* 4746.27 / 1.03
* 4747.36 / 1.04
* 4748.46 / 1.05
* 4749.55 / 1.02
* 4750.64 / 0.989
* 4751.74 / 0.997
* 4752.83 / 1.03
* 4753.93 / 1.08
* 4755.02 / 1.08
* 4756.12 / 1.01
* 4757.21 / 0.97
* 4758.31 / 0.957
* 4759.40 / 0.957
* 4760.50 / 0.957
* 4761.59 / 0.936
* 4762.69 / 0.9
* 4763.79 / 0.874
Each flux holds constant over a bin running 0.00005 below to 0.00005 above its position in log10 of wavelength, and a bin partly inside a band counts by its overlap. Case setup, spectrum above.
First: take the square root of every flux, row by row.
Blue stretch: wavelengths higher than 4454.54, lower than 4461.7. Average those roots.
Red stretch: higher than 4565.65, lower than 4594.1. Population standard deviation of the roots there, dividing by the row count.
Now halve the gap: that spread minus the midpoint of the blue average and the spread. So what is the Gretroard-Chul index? -0.35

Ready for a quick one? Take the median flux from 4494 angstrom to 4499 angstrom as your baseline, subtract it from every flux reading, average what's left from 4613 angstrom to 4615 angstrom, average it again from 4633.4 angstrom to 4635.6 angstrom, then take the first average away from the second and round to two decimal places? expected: 0.01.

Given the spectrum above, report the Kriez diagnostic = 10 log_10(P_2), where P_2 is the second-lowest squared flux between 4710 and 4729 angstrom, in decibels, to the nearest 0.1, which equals -6.3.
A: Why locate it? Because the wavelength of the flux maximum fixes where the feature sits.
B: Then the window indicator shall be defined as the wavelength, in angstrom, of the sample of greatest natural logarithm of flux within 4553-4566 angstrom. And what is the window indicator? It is 4565.12 angstrom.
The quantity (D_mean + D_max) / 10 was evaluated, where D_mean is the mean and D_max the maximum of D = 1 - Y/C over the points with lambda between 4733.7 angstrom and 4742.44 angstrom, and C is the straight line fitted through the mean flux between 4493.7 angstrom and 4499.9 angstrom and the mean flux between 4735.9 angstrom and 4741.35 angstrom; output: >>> 0.00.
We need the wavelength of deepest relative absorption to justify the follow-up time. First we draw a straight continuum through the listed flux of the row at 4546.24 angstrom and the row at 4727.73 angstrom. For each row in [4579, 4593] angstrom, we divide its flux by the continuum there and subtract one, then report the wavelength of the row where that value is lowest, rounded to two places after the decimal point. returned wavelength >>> 4579.86 angstrom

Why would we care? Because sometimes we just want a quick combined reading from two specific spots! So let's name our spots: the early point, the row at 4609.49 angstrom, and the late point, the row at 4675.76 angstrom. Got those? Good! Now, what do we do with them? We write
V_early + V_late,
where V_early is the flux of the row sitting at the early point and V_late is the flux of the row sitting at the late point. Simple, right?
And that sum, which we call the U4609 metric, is 1.26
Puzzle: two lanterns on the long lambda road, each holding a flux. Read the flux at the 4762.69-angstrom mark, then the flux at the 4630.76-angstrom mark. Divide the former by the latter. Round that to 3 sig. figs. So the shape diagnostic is 1.50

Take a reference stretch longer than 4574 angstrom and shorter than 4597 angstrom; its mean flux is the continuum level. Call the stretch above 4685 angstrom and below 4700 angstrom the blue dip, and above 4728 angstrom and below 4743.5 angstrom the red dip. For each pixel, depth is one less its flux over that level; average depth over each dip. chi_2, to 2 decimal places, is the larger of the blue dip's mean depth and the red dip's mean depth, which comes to -0.31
